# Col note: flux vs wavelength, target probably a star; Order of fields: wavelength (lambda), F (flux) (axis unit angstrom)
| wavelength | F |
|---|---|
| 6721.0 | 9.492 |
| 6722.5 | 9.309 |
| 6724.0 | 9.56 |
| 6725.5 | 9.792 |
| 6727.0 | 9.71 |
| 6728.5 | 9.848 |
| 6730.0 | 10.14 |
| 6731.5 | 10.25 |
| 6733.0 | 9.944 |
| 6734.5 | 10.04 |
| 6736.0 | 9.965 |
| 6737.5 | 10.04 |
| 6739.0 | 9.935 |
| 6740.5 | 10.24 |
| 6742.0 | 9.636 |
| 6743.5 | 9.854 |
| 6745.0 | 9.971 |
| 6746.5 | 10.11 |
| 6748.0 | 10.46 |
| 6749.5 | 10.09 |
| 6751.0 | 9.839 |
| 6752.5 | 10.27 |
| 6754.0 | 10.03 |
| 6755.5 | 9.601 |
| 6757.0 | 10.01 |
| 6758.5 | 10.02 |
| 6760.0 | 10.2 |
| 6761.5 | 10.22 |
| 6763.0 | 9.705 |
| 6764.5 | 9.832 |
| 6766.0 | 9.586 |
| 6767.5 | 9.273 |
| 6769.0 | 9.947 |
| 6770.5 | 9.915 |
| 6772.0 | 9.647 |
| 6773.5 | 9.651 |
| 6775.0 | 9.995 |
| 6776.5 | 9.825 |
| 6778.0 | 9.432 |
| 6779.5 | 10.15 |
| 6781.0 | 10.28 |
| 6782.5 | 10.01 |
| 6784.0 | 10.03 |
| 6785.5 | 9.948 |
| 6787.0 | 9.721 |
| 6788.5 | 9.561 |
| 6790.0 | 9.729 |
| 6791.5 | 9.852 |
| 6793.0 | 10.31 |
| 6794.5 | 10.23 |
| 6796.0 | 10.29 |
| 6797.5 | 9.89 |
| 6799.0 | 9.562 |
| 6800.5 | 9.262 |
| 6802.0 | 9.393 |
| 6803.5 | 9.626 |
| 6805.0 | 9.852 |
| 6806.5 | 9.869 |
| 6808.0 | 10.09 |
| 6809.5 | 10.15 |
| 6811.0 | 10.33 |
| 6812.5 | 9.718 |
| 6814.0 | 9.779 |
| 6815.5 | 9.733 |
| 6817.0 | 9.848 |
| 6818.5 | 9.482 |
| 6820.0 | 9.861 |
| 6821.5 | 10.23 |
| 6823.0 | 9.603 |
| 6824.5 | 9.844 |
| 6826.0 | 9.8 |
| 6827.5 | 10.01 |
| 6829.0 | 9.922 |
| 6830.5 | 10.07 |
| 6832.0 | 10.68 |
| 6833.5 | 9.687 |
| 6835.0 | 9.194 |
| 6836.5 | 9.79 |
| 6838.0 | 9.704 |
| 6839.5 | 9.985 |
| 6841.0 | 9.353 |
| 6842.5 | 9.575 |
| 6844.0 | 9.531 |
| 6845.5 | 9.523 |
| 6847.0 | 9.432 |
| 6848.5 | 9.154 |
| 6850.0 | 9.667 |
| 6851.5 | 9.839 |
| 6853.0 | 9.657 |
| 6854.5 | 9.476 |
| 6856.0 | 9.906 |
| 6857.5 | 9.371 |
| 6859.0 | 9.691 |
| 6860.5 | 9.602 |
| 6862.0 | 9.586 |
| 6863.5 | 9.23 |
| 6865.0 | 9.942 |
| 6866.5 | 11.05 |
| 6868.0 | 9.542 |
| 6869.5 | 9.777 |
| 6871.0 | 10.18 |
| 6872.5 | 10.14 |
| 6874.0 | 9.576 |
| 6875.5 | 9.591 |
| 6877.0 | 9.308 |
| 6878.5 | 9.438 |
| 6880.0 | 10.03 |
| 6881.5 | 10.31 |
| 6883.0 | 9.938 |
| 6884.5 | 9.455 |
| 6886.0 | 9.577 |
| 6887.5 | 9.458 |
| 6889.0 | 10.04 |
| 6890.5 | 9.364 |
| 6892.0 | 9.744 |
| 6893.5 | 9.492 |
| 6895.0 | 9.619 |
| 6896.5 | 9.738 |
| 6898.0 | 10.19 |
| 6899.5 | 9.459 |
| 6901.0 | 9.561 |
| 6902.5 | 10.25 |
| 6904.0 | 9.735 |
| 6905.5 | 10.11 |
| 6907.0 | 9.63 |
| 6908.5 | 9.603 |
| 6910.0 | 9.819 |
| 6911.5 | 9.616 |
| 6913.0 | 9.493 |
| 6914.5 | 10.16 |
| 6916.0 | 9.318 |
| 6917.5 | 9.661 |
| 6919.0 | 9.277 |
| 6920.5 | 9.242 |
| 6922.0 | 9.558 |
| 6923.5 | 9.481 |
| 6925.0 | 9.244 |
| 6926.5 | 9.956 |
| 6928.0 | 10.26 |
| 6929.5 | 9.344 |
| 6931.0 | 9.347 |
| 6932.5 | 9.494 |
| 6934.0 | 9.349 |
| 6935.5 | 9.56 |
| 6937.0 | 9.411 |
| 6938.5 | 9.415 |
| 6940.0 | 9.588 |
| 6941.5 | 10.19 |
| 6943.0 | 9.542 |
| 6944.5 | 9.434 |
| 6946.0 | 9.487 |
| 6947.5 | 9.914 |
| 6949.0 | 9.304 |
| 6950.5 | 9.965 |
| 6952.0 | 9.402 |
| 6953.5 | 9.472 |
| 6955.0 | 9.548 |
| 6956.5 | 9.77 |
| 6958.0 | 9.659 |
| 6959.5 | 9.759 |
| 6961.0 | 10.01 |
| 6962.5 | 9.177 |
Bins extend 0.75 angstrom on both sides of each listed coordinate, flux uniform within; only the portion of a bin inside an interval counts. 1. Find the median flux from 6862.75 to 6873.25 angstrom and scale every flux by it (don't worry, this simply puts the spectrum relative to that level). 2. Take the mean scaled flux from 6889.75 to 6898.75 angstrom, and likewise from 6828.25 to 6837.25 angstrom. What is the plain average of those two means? 0.985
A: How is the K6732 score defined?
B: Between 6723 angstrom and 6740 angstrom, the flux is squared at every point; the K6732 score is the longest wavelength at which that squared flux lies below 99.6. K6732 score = 6739.0 angstrom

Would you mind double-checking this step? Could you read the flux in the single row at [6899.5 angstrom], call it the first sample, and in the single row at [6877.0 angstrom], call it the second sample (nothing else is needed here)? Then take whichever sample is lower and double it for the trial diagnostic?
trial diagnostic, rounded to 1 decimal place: 18.6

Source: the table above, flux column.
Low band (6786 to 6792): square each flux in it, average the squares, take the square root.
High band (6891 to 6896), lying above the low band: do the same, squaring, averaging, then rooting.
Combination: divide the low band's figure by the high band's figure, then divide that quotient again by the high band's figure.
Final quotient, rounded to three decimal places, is 0.105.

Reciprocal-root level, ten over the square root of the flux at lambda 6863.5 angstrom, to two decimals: 3.29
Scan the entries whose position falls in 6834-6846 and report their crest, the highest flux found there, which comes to 9.985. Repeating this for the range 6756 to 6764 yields 10.22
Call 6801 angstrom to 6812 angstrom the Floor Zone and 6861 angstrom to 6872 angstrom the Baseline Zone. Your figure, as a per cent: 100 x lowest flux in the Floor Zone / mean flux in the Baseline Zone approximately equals 94.9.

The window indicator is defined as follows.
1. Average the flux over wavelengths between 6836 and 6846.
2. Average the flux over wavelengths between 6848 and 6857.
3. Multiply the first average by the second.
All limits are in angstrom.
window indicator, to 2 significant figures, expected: 93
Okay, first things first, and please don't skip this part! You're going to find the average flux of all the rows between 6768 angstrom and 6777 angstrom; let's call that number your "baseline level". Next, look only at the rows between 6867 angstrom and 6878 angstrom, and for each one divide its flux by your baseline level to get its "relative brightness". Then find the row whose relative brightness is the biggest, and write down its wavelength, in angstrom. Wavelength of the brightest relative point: 6871.0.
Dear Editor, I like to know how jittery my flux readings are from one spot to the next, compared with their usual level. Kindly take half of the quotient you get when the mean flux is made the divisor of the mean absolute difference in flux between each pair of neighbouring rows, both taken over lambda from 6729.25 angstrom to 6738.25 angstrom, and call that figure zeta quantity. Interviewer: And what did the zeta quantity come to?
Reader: 0.0066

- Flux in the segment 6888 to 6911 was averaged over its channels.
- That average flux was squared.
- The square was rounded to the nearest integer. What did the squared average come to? 95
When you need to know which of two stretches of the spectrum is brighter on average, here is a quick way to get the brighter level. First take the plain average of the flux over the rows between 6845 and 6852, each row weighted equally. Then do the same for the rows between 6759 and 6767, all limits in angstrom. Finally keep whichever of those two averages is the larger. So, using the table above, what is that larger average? 9.9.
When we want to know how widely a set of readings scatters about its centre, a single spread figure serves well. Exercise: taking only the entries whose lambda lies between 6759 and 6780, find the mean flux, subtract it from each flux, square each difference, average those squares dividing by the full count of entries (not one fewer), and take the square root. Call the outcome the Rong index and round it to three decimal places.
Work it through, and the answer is 0.273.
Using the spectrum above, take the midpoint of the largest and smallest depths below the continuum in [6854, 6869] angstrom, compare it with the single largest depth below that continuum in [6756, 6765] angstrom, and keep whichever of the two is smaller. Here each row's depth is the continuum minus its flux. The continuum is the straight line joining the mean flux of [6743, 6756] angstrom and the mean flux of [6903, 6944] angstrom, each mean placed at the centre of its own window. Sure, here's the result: -0.39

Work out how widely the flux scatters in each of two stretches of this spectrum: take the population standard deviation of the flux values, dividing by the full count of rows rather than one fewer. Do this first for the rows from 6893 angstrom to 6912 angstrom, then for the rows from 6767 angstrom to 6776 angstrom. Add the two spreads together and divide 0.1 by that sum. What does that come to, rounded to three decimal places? 0.199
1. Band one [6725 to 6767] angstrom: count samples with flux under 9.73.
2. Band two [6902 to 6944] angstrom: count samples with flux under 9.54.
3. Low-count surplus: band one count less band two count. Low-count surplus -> -7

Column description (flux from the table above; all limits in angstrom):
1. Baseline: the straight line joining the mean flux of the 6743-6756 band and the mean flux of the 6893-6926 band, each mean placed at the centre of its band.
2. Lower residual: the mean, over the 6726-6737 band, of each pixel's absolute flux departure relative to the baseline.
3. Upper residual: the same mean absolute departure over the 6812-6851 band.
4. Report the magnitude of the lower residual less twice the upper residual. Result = 0.33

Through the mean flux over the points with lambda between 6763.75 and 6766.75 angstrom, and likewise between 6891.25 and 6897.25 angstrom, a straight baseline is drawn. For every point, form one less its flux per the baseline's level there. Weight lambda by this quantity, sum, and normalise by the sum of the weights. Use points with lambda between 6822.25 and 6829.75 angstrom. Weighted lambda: 6827.6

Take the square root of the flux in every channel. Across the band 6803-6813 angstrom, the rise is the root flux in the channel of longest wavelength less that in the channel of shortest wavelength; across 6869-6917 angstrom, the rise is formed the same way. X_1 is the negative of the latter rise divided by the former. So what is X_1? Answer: 5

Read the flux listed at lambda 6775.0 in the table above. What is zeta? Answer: 9.995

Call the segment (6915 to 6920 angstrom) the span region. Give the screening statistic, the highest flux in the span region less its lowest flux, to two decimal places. 0.38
